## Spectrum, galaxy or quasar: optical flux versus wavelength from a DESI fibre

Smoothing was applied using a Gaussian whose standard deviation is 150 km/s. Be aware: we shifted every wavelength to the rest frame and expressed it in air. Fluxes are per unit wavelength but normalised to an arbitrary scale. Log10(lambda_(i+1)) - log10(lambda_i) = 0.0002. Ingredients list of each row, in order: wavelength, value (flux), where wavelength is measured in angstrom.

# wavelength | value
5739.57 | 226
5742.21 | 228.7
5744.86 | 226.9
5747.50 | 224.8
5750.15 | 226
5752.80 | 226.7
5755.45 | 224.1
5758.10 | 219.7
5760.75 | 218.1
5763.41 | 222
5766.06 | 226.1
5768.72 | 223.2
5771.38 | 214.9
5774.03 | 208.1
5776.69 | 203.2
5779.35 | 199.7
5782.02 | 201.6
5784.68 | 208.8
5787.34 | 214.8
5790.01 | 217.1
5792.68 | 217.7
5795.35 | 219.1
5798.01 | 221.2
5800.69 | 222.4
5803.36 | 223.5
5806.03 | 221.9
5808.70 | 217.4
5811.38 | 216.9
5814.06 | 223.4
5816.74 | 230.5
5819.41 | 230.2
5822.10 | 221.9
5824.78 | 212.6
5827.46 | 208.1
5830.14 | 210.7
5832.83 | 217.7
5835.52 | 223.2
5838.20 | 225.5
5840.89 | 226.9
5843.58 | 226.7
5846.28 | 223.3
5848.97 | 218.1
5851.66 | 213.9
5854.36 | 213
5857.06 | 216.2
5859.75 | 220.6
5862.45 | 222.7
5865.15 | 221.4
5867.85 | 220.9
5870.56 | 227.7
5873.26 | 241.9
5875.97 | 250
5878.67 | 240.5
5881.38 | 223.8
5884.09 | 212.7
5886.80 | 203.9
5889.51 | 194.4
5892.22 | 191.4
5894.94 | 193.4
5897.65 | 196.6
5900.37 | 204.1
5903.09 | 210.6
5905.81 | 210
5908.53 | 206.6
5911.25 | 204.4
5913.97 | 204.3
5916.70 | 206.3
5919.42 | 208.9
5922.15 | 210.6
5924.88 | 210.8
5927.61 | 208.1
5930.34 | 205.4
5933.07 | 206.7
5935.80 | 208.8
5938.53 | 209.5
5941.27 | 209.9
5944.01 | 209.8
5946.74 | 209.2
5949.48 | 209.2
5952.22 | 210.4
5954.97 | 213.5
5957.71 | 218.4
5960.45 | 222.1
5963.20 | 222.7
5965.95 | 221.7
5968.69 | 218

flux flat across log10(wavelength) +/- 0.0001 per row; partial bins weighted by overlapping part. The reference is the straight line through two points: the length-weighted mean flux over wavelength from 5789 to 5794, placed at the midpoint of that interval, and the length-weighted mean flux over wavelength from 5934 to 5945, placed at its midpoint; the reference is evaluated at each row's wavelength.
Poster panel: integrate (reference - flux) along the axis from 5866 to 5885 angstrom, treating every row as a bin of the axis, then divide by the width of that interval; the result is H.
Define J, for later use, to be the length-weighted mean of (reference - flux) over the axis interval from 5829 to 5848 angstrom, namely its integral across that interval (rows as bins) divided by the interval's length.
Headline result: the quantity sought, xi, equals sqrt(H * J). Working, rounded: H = -18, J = -7.3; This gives 11.6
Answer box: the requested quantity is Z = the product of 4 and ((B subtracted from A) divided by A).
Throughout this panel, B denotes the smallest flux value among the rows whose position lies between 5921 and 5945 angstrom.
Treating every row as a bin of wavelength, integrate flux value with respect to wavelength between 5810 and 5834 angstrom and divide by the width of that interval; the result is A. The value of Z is 0.25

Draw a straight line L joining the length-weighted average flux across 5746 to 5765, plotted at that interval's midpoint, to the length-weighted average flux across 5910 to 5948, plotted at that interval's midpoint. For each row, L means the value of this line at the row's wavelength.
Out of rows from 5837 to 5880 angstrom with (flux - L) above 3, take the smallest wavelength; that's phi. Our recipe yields 5838.20 angstrom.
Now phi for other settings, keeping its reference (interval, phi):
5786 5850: 5800.69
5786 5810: 5800.69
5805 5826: 5806.03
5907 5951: 5944.01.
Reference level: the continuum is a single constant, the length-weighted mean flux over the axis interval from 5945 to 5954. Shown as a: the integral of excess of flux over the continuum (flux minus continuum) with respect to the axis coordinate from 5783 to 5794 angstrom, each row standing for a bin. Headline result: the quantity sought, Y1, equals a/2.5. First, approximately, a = 49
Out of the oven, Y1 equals 19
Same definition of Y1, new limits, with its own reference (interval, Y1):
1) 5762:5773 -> 50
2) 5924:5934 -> -8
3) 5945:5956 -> 3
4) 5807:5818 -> 54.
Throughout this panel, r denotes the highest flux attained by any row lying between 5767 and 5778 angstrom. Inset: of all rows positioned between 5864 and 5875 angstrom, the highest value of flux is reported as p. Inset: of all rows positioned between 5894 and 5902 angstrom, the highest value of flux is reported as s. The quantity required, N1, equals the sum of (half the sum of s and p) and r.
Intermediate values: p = 241.9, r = 223.2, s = 204.1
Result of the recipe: 446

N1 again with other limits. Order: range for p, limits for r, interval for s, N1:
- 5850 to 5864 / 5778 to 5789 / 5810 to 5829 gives 441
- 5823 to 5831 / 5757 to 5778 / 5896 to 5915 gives 438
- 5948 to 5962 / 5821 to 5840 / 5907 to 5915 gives 440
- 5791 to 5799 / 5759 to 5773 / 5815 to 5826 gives 452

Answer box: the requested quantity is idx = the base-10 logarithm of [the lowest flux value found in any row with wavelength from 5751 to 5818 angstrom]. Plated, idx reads 2.30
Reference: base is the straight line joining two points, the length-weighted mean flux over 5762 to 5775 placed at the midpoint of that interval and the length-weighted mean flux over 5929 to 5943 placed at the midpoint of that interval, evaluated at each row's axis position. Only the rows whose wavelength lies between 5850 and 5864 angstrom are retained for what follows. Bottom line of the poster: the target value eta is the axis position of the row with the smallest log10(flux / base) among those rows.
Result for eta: 5854.36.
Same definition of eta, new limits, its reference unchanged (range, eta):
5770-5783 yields 5779.35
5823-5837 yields 5827.46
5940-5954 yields 5946.74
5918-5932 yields 5930.34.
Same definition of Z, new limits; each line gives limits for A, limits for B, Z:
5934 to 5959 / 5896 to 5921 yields 0.27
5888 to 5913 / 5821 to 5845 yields -0.13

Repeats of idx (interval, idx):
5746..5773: 2.33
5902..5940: 2.31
